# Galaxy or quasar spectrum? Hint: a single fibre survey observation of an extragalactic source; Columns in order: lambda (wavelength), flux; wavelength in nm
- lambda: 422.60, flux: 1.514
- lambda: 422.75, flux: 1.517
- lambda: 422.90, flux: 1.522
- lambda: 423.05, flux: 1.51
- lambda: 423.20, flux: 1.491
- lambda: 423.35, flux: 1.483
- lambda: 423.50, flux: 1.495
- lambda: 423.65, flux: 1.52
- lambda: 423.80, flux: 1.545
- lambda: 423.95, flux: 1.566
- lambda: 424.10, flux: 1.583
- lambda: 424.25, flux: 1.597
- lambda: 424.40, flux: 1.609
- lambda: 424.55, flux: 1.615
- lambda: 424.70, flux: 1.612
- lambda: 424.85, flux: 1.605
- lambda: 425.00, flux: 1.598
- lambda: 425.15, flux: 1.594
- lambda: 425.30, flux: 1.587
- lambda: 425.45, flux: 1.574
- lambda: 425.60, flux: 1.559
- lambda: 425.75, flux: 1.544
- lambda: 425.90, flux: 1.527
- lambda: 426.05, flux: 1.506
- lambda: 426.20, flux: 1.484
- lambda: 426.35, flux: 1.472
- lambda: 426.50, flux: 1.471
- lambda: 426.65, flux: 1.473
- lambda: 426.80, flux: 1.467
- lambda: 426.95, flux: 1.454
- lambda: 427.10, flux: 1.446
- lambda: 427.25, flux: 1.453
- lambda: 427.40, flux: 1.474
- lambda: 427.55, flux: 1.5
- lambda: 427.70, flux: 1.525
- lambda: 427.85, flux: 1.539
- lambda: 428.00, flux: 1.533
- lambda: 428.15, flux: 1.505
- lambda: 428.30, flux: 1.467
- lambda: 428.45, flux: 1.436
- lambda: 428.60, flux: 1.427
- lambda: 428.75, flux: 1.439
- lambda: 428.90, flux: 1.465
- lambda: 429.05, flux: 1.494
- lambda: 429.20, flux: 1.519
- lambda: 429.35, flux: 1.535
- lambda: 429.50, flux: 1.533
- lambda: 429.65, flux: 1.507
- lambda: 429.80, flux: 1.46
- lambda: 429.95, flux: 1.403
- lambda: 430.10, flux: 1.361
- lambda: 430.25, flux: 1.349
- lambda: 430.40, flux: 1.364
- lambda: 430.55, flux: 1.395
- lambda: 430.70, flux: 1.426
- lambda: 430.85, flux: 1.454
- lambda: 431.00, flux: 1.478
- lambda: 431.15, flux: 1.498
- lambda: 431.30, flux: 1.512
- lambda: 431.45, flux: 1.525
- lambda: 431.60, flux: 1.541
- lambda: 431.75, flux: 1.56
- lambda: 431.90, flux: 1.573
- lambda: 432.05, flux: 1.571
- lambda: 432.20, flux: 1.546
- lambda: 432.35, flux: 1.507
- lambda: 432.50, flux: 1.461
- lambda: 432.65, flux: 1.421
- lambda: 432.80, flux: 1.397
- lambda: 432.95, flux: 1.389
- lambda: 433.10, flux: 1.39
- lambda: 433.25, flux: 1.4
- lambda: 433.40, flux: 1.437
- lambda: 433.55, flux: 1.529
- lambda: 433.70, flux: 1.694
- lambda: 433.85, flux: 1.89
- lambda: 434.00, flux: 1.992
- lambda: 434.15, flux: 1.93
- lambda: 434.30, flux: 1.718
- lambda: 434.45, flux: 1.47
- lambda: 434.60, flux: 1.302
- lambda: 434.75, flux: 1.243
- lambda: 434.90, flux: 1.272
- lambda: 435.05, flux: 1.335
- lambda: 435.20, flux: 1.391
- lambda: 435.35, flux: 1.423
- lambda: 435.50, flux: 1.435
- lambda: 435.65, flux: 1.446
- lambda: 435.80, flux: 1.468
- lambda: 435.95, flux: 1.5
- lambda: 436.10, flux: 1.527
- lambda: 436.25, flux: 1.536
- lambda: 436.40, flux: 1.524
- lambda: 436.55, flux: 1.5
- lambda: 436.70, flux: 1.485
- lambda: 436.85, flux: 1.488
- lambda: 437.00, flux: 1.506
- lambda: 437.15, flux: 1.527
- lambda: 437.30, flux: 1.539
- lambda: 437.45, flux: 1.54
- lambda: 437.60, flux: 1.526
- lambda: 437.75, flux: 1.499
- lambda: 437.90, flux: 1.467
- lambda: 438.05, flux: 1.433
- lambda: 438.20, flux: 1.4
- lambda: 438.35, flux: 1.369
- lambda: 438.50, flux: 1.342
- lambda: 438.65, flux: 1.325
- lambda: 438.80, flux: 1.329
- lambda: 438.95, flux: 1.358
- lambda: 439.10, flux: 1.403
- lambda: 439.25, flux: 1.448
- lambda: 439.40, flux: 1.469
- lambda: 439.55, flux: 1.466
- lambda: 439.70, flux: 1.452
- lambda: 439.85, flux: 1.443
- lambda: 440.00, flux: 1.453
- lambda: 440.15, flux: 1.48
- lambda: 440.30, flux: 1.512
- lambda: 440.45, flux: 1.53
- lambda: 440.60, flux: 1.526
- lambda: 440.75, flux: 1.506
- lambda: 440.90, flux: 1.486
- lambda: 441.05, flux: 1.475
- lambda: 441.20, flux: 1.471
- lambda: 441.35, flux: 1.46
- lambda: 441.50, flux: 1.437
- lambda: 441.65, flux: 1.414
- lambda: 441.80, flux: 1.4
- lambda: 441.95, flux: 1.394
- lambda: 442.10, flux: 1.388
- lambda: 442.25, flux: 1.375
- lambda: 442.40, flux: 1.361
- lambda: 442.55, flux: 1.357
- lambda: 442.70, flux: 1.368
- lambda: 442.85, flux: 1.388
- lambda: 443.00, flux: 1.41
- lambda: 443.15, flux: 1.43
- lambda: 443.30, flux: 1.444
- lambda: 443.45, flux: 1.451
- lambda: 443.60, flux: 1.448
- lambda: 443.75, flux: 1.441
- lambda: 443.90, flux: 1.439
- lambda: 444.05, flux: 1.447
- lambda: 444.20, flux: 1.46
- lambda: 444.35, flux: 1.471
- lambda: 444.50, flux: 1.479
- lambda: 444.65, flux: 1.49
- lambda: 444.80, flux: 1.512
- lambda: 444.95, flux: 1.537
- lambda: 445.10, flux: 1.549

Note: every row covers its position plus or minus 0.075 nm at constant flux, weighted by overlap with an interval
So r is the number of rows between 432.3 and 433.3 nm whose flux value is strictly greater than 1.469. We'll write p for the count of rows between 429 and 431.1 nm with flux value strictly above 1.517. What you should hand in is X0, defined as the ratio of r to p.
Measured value 0.3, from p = 3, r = 1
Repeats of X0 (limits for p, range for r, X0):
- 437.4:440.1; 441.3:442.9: 0.0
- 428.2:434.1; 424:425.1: 0.5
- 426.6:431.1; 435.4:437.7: 2.0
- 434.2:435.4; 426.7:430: 11.0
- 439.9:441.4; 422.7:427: 13.5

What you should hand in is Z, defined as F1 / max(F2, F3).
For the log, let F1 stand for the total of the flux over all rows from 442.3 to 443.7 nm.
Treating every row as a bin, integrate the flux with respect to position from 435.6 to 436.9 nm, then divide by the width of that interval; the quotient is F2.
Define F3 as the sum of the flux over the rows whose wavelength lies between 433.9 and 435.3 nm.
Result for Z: 0.93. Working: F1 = 12.7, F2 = 1.50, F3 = 13.7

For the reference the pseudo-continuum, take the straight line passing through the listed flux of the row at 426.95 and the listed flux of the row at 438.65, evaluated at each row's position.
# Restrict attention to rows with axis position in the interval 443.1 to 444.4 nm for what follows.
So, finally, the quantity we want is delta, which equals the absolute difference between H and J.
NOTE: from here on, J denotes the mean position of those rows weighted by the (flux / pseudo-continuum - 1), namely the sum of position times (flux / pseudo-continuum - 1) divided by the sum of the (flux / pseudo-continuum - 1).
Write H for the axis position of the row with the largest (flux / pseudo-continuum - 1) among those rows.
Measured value 0.57 nm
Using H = 444.35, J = 443.78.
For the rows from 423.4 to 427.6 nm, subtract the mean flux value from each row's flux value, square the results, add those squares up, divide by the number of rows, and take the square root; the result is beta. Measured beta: 0.057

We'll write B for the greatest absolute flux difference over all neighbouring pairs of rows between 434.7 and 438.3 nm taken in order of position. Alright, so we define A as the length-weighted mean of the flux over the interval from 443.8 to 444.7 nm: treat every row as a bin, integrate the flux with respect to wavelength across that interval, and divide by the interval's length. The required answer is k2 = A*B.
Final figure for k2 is 0.092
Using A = 1.463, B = 0.063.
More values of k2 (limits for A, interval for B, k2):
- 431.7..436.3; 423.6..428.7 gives 0.057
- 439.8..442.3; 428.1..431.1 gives 0.083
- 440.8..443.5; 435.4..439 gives 0.048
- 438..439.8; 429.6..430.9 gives 0.080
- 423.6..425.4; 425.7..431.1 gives 0.090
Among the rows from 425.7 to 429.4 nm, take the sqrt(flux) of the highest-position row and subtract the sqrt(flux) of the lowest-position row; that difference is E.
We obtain 0.00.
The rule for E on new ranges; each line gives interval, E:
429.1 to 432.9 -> -0.05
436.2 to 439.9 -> -0.04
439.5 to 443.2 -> -0.01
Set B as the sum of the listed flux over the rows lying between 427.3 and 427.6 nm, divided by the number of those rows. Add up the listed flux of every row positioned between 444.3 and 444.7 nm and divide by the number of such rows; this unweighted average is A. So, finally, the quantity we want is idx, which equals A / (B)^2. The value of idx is 0.669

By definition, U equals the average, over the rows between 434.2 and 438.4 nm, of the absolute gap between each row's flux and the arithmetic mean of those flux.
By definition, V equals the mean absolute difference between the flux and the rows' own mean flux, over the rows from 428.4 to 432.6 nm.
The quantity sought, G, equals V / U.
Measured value 0.7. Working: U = 0.072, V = 0.054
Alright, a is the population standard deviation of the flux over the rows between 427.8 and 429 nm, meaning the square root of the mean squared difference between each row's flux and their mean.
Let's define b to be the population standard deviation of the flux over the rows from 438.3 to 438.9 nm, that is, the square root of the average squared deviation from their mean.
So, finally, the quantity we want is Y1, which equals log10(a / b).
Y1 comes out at 0.38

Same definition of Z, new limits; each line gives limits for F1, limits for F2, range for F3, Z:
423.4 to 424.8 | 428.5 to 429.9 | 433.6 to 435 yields 0.97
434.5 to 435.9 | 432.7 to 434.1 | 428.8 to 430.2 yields 0.93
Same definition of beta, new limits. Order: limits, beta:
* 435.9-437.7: 0.019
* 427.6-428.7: 0.043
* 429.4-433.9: 0.108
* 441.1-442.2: 0.031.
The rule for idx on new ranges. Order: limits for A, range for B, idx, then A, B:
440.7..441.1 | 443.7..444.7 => 0.698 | 1.49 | 1.46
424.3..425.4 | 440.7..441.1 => 0.723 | 1.60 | 1.49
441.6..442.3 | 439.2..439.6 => 0.653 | 1.39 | 1.46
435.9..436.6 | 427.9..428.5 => 0.688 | 1.52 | 1.49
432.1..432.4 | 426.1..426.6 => 0.701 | 1.53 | 1.48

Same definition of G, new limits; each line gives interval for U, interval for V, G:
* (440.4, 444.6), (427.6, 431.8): 1.3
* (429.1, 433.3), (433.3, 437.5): 1.9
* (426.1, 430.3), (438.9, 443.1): 1.3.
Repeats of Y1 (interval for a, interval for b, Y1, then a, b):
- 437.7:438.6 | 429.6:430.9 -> 0.04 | 0.054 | 0.050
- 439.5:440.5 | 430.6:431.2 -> 0.05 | 0.031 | 0.027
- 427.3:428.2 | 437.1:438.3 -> -0.35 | 0.022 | 0.049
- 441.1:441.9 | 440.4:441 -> 0.18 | 0.027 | 0.018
